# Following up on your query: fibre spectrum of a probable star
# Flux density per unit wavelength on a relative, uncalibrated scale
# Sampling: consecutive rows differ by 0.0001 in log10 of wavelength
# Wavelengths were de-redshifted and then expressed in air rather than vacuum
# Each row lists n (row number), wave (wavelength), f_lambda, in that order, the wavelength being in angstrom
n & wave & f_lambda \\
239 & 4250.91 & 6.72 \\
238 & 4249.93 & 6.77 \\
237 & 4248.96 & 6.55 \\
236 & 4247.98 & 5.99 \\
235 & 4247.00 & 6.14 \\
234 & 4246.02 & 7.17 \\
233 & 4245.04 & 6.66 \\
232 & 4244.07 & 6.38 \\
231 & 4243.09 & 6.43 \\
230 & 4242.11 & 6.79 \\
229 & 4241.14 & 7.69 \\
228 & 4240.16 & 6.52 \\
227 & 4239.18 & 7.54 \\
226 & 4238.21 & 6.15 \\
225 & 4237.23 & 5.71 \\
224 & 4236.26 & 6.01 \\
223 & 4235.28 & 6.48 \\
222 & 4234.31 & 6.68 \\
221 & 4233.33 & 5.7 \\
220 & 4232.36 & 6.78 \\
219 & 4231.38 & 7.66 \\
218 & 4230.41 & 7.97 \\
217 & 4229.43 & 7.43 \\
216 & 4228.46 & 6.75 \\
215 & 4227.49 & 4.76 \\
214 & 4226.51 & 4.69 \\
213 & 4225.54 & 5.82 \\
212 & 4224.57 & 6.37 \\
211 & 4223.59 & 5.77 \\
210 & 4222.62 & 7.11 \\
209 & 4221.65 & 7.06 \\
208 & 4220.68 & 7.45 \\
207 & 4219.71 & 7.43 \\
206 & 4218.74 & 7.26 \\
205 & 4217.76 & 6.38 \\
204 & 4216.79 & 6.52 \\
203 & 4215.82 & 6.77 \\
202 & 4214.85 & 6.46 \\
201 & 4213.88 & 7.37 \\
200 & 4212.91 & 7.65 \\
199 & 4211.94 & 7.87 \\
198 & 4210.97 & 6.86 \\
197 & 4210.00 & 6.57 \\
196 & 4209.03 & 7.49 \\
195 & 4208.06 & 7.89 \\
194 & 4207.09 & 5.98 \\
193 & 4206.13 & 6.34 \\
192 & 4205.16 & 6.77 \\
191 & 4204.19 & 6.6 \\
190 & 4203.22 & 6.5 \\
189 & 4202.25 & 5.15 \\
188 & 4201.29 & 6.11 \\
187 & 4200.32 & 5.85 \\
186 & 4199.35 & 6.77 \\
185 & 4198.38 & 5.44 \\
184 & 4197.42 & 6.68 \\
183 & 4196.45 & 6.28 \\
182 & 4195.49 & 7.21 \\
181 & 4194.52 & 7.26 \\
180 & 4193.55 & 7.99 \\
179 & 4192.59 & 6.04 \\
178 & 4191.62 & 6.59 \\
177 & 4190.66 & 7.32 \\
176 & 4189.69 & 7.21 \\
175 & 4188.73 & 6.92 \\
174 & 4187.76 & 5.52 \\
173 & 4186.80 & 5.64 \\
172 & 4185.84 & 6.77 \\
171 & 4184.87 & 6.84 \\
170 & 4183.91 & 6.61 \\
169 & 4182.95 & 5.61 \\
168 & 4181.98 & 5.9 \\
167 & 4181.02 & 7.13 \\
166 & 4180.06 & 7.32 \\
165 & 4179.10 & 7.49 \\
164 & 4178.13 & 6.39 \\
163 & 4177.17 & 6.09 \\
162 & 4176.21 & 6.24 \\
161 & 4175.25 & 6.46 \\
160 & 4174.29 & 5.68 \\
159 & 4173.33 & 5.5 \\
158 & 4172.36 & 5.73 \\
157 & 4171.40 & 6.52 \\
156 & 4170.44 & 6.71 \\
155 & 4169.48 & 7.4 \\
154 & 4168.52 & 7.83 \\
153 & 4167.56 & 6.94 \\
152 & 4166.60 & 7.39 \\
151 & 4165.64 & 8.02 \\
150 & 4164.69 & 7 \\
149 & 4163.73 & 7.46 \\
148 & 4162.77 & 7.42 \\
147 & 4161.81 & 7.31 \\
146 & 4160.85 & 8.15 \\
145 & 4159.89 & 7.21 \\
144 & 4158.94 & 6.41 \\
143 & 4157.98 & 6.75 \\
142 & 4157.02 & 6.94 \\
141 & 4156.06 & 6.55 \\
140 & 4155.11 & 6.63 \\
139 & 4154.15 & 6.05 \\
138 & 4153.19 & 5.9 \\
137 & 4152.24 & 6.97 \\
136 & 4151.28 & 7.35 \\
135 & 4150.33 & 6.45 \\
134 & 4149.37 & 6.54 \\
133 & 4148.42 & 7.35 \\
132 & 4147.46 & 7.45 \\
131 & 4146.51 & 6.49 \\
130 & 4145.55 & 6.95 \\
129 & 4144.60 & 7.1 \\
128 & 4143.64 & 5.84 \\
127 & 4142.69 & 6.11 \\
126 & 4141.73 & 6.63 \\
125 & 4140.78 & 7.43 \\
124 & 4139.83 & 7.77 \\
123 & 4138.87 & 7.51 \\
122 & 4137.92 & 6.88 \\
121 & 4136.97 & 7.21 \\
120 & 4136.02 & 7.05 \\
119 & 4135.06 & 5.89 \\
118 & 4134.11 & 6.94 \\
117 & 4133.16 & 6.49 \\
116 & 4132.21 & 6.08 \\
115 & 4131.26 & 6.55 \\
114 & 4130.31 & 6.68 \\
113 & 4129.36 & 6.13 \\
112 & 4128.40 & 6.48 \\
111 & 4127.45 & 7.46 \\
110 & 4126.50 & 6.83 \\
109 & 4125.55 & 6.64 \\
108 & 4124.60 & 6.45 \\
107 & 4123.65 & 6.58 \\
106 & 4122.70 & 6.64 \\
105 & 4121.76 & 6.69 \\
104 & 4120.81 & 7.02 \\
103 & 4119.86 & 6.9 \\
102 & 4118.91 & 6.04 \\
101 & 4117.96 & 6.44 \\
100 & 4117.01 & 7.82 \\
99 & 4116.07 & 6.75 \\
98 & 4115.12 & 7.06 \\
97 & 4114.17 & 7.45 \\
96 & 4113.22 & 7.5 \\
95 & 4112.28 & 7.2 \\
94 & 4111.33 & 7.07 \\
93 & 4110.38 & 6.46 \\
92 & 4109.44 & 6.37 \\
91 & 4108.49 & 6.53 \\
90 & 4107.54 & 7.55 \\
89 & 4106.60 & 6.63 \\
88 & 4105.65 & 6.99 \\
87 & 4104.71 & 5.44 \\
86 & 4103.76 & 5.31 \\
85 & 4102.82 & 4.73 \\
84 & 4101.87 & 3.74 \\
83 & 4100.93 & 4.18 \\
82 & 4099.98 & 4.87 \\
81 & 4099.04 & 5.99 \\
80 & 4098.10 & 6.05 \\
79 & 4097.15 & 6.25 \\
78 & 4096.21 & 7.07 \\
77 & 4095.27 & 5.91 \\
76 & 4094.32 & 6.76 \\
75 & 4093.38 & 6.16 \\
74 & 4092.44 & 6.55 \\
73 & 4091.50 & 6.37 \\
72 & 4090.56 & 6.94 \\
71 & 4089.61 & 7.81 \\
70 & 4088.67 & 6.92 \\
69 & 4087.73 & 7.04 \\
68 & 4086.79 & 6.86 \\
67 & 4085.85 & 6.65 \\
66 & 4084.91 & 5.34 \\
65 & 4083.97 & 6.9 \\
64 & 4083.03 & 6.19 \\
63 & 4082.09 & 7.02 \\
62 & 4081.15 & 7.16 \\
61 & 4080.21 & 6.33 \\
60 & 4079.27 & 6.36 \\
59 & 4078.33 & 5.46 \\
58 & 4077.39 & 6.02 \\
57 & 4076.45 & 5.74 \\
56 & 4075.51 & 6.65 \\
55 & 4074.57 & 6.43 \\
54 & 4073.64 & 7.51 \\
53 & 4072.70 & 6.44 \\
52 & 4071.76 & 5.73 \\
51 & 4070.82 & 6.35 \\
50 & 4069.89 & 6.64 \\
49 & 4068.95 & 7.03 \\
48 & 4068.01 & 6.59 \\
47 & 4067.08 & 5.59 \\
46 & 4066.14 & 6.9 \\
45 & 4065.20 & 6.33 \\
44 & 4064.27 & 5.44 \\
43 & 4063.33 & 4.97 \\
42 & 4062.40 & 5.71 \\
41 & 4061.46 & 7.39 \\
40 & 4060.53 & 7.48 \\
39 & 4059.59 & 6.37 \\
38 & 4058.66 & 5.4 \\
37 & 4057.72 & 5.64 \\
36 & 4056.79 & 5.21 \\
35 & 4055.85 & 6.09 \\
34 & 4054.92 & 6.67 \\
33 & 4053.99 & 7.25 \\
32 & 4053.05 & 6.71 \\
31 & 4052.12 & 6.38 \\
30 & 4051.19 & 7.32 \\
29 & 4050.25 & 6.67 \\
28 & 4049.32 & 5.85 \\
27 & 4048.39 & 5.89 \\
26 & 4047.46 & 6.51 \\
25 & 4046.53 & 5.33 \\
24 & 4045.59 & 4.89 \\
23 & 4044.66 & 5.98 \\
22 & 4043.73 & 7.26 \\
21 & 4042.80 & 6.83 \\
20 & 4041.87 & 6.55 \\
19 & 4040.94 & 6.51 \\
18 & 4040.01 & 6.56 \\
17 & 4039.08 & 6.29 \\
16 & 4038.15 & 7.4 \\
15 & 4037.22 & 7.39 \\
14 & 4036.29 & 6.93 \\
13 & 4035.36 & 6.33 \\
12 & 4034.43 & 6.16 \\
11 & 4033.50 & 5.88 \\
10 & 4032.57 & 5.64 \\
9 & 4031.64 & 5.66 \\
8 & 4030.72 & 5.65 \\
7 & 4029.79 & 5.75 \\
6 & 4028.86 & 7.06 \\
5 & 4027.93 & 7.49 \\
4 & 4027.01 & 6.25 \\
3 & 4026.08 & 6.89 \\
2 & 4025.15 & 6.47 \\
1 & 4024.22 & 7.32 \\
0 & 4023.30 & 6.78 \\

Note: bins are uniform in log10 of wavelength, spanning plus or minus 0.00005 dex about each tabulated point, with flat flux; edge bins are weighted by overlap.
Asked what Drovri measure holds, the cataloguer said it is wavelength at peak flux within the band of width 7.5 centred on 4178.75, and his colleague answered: 4179.10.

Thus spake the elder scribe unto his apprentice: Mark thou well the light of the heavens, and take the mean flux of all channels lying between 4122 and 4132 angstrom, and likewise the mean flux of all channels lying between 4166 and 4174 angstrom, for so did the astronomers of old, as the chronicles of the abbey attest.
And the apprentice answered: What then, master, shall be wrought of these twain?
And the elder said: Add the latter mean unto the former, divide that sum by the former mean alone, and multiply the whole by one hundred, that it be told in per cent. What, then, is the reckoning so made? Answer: 202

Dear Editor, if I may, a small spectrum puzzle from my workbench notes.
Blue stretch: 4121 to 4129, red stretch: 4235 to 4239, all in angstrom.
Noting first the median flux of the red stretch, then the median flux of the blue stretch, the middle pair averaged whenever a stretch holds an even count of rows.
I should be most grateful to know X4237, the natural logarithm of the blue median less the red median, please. -0.6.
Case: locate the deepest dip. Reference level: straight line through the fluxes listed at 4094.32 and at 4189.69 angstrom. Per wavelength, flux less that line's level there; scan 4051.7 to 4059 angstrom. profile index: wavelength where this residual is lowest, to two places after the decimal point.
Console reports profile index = 4056.79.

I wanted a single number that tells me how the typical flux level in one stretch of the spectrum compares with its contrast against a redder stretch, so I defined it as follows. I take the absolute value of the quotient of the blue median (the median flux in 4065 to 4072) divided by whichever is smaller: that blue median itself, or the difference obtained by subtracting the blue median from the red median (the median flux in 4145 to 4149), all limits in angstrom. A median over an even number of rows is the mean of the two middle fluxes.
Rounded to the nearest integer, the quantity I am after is 10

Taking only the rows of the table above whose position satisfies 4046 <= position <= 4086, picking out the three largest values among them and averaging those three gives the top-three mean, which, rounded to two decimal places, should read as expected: 7.46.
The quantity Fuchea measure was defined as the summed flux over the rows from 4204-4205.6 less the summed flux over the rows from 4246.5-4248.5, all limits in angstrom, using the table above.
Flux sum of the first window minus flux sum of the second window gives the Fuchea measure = 1.2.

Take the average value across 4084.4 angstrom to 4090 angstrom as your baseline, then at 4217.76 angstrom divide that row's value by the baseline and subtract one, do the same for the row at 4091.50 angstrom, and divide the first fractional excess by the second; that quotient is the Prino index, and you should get 1.0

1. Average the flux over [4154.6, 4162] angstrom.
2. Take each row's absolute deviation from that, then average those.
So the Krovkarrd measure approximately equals 0.42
